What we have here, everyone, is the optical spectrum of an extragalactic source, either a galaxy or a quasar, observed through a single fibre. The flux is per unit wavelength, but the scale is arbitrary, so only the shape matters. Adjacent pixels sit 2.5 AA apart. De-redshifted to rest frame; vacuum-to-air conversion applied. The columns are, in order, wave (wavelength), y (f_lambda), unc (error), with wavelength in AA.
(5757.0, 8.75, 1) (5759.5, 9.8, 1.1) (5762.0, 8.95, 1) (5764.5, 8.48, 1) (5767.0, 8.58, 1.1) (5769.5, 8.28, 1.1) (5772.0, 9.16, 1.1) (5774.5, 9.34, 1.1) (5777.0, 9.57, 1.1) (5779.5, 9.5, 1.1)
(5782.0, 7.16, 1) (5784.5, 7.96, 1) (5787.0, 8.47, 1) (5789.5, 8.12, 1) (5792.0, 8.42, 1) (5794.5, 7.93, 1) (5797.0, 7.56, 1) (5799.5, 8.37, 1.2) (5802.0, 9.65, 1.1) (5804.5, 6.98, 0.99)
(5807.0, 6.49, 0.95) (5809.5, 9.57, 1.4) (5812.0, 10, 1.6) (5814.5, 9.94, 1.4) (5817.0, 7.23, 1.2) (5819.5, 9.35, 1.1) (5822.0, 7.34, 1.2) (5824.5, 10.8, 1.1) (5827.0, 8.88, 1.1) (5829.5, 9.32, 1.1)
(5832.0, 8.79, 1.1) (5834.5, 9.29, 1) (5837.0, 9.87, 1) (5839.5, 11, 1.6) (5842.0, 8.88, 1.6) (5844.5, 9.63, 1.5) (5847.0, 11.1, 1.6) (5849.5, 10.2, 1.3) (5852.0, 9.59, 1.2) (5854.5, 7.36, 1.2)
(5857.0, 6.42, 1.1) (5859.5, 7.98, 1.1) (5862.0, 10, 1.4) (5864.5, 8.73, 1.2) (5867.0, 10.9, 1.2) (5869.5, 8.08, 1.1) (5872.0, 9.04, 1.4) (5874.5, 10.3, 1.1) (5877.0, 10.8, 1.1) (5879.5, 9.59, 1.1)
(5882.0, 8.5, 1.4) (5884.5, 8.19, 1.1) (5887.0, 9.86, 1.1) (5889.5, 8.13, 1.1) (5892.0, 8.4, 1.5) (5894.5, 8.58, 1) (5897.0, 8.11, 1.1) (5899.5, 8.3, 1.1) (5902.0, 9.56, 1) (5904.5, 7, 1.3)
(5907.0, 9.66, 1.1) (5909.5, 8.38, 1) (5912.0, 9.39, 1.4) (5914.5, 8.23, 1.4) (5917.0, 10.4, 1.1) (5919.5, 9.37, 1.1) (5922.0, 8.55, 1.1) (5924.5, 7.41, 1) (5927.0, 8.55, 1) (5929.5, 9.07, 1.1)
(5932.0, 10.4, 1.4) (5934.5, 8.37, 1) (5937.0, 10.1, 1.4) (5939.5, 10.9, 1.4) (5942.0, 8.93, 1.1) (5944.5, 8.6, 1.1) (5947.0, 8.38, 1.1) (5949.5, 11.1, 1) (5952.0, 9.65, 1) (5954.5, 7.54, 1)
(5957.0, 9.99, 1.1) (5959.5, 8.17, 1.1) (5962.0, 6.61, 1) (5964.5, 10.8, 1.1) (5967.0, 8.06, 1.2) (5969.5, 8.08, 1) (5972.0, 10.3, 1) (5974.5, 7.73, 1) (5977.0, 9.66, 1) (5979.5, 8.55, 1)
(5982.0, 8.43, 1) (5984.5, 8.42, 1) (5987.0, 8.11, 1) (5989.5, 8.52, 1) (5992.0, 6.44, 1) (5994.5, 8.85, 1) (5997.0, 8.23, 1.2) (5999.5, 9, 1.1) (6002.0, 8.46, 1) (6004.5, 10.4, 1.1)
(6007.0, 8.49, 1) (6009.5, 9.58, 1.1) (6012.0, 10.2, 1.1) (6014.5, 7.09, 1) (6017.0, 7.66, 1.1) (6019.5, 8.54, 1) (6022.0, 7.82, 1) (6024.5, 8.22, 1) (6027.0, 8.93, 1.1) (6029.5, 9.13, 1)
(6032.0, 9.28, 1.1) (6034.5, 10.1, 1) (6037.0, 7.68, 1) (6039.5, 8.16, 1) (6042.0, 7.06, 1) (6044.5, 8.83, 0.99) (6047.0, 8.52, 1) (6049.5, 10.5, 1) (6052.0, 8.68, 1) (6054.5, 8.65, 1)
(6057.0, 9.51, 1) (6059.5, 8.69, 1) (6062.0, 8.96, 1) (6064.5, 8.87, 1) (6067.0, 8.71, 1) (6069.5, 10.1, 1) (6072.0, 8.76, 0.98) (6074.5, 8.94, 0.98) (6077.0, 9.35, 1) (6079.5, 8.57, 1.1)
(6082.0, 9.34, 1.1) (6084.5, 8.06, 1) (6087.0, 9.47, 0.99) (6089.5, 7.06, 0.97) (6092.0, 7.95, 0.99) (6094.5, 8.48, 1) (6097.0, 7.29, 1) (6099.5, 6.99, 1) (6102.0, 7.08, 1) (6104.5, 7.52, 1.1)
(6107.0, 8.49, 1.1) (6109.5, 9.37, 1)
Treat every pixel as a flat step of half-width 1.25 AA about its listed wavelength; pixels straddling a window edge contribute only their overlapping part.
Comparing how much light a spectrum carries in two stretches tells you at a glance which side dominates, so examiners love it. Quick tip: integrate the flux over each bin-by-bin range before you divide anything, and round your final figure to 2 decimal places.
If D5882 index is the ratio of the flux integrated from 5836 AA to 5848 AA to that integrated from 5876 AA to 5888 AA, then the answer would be 1.08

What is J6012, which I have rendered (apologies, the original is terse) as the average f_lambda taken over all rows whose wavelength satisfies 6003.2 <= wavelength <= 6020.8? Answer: 8.85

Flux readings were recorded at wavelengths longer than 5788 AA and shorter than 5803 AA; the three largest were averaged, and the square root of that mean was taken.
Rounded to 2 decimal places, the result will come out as 2.97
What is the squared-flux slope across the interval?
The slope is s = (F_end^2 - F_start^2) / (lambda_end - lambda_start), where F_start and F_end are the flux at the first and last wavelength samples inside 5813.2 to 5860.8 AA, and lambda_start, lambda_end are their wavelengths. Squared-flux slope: -0.8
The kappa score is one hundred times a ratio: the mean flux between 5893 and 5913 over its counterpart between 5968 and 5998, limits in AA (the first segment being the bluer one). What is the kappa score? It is 102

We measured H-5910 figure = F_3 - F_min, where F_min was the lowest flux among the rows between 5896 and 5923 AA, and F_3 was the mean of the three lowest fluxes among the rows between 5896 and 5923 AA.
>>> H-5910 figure 0.78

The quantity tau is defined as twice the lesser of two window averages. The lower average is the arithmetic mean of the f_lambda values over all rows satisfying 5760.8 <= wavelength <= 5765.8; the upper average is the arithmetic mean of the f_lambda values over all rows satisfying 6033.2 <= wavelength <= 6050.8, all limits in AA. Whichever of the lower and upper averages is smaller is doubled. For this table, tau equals 17.4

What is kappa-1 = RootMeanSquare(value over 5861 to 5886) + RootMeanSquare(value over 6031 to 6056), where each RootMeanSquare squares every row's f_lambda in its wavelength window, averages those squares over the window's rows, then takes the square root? 18.27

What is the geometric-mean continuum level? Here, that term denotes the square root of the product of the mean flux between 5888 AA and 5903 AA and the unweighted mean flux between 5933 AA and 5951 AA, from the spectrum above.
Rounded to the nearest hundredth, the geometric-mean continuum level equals 8.99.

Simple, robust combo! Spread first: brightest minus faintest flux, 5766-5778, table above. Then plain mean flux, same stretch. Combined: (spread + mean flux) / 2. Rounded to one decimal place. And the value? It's 5.1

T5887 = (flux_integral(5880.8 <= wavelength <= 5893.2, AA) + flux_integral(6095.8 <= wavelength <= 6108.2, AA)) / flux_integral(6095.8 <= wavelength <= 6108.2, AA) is 2.15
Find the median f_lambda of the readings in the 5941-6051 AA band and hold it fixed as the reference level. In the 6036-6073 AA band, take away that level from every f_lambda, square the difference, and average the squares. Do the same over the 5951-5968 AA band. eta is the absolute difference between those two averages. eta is 1.2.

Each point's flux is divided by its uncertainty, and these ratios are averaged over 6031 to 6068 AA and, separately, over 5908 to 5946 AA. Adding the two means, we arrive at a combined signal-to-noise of 16.6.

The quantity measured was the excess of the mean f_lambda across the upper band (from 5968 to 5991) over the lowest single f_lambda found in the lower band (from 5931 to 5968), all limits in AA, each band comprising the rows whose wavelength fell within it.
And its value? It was 2.0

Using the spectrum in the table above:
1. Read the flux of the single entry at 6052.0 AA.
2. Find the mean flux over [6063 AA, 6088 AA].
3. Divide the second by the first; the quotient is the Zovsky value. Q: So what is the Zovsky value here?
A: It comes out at 1.04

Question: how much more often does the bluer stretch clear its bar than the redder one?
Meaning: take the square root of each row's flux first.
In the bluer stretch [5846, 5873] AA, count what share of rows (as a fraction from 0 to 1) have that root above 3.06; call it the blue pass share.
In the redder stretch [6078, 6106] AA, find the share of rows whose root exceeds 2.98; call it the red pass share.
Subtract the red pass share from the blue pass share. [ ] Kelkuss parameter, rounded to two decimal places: 0.27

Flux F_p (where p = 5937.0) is 10.1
